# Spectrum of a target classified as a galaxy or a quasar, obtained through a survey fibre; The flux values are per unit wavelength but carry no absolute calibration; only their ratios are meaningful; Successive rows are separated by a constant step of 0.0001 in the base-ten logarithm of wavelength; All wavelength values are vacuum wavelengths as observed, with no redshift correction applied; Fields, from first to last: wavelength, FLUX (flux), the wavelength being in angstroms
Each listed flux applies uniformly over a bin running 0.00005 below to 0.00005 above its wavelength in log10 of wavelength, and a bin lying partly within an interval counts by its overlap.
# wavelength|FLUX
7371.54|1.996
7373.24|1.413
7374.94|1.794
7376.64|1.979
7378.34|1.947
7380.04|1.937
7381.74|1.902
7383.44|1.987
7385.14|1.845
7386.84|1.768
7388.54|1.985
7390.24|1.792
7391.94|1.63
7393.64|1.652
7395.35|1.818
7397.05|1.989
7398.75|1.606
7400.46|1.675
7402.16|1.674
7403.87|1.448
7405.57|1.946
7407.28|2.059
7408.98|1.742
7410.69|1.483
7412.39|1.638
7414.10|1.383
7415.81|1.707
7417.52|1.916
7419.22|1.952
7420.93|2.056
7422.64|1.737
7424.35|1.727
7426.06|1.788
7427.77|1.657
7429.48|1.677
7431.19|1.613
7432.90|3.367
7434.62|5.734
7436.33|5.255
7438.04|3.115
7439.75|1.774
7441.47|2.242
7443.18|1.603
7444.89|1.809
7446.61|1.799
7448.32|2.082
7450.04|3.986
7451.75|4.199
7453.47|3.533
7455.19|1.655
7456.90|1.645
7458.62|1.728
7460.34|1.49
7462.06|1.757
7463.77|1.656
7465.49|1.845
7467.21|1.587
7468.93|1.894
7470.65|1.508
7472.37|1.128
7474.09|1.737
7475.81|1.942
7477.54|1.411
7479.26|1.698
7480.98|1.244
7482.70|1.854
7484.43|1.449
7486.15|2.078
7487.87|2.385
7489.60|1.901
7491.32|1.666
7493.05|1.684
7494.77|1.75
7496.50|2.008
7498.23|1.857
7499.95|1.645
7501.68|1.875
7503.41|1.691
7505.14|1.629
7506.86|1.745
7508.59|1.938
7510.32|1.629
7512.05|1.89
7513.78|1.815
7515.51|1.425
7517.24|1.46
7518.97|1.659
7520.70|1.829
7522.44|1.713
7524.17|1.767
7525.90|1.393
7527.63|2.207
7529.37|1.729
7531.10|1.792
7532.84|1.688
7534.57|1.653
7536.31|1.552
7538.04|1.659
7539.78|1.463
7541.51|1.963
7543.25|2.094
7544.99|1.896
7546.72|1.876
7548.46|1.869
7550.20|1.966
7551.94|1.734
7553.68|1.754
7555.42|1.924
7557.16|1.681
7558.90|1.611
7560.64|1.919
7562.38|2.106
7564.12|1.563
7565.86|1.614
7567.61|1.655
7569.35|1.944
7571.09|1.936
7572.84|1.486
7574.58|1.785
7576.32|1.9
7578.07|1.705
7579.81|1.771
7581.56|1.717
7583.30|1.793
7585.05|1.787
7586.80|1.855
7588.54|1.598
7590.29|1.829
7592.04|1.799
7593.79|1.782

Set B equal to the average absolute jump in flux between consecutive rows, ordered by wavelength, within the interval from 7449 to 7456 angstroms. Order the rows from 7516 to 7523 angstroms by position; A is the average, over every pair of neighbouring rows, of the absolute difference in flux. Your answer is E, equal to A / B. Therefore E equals 0.18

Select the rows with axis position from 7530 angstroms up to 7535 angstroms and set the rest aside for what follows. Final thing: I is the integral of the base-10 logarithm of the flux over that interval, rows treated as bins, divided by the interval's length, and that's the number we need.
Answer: 0.235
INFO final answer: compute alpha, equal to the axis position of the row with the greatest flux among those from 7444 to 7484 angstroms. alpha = 7451.75 angstroms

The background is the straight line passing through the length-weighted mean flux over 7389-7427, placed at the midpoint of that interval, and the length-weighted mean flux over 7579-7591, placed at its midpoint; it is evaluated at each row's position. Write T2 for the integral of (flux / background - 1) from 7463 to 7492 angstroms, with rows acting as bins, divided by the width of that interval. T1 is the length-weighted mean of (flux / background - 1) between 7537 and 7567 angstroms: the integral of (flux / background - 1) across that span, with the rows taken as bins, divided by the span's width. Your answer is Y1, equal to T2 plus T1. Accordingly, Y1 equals 0.00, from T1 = 0.024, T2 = -0.028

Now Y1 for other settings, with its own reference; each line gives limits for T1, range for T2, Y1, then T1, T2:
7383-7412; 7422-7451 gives 0.46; 0.010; 0.450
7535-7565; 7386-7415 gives 0.01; 0.022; -0.015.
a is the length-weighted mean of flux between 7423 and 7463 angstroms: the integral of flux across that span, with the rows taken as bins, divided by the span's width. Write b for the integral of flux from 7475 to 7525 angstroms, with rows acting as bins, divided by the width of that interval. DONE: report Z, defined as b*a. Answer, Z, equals 4.32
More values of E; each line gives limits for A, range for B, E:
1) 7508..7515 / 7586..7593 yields 1.25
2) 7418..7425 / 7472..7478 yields 0.32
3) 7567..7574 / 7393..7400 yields 1.04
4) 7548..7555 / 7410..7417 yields 0.48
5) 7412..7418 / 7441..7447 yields 0.92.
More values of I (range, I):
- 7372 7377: 0.232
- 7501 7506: 0.236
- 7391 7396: 0.229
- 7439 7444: 0.269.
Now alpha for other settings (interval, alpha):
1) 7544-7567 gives 7562.38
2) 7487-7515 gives 7487.87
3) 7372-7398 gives 7397.05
